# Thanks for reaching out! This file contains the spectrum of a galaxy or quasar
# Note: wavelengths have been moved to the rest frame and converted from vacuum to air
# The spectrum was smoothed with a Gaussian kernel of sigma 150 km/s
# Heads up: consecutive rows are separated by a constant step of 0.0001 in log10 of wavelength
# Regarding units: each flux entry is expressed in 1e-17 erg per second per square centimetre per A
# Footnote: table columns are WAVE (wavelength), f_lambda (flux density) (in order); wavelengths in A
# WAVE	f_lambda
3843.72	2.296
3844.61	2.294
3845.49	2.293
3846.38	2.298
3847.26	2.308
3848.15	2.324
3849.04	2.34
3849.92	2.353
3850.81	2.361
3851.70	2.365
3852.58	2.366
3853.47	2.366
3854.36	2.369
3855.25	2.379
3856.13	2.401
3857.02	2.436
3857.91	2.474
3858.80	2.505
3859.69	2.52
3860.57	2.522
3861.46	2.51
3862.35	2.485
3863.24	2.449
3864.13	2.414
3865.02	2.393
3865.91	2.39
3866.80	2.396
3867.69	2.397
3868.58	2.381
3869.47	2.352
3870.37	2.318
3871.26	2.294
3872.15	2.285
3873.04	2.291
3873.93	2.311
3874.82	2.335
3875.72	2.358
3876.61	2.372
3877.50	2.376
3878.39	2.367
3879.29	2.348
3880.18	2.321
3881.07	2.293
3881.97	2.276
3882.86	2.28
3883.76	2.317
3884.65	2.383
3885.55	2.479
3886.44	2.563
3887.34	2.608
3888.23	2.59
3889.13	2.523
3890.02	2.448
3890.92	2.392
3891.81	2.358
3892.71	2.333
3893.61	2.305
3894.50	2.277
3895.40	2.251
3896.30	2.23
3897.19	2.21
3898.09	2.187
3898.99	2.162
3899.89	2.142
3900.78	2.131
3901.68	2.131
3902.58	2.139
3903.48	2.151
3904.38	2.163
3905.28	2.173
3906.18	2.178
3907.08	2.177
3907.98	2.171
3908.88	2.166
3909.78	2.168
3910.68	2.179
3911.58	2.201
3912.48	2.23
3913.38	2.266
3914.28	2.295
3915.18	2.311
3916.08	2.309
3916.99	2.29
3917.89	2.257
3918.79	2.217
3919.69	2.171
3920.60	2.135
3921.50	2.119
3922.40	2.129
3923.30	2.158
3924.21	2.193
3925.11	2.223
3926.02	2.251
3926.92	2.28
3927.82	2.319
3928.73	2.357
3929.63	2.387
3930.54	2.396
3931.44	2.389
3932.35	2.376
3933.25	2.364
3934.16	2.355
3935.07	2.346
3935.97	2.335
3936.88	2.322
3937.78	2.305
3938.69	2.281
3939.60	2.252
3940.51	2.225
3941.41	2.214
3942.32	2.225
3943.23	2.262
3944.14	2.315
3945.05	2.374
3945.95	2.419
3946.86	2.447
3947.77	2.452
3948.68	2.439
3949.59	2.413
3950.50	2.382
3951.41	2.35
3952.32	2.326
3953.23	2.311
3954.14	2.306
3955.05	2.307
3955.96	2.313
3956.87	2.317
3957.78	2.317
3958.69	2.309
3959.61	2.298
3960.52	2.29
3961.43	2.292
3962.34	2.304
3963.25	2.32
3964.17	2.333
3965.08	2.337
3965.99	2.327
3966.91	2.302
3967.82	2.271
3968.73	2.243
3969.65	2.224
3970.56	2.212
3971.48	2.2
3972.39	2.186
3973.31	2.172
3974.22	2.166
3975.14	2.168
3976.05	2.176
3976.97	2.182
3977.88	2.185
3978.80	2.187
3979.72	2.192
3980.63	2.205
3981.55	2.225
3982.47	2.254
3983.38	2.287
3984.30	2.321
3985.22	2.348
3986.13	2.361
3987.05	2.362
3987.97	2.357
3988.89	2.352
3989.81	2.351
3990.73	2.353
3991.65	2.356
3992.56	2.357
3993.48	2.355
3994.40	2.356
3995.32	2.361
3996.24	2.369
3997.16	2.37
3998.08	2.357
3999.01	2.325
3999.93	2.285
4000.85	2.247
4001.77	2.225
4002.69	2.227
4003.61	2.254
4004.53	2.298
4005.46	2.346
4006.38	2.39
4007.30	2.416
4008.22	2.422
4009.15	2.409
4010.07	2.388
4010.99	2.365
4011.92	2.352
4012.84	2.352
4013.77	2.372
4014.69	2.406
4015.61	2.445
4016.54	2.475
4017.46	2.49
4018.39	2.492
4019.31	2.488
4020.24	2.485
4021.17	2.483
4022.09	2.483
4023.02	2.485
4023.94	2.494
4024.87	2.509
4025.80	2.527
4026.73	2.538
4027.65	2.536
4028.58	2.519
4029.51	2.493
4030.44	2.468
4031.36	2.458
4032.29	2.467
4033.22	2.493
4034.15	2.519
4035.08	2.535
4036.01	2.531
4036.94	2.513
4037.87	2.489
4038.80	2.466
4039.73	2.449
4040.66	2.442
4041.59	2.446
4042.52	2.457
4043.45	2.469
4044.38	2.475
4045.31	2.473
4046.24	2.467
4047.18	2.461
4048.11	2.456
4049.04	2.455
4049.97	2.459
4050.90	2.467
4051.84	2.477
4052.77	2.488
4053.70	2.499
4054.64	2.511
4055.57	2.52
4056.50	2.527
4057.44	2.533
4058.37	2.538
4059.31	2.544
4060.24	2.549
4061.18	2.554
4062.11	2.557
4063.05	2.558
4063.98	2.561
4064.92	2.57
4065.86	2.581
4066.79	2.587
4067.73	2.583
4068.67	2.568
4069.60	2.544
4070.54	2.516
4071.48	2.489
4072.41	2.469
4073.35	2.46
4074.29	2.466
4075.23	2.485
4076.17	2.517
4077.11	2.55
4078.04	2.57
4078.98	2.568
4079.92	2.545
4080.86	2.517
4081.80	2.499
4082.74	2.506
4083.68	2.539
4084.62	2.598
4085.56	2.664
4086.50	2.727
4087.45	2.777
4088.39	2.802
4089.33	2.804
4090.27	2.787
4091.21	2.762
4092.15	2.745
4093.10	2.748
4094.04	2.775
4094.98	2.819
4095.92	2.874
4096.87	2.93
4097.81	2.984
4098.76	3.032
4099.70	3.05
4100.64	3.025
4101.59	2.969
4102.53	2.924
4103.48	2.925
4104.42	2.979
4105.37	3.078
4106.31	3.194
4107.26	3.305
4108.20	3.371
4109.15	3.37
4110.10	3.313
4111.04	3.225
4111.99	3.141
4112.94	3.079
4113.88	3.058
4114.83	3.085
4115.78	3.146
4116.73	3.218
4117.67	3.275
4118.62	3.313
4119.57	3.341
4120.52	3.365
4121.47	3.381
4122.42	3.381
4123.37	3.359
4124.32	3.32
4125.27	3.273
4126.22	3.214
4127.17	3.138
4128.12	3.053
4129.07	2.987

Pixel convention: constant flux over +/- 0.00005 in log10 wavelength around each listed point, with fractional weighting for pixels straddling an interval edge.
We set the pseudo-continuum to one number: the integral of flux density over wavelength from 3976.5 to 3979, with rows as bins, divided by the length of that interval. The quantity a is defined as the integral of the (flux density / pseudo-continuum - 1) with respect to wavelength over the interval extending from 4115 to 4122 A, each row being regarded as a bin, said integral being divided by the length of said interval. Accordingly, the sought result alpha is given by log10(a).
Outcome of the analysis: -0.30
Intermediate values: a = 0.50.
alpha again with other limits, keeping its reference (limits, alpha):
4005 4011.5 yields -1.02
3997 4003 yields -1.31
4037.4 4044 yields -0.90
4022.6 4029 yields -0.82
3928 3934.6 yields -1.06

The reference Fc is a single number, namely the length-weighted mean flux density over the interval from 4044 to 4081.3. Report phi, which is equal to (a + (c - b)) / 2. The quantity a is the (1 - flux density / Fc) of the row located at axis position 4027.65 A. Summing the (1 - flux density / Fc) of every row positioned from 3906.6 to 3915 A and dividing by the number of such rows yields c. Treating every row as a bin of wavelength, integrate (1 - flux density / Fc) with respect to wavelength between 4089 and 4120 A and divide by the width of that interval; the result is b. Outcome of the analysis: 0.16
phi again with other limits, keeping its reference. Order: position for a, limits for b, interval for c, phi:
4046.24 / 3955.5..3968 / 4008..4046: -0.02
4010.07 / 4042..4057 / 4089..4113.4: -0.08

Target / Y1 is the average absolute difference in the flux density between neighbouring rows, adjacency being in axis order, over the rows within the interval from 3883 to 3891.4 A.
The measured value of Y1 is 0.063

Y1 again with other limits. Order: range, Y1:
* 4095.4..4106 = 0.046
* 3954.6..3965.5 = 0.008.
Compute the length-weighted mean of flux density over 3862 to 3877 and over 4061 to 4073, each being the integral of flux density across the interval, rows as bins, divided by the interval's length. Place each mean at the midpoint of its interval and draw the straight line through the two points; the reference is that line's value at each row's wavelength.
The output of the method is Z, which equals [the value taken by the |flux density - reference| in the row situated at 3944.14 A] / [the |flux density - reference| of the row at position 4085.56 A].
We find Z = 1.2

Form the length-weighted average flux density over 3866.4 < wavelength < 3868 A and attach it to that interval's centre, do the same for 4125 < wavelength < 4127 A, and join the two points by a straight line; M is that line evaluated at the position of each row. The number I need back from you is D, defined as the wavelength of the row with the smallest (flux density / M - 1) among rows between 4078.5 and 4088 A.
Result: 4081.80 A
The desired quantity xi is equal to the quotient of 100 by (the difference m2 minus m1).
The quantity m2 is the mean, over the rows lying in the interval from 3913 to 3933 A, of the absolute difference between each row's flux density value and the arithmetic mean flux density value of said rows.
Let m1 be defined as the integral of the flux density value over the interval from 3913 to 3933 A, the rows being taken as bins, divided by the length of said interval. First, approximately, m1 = 2.27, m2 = 0.07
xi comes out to -45.6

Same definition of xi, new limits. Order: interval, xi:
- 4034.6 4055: -40.7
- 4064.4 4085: -40.1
